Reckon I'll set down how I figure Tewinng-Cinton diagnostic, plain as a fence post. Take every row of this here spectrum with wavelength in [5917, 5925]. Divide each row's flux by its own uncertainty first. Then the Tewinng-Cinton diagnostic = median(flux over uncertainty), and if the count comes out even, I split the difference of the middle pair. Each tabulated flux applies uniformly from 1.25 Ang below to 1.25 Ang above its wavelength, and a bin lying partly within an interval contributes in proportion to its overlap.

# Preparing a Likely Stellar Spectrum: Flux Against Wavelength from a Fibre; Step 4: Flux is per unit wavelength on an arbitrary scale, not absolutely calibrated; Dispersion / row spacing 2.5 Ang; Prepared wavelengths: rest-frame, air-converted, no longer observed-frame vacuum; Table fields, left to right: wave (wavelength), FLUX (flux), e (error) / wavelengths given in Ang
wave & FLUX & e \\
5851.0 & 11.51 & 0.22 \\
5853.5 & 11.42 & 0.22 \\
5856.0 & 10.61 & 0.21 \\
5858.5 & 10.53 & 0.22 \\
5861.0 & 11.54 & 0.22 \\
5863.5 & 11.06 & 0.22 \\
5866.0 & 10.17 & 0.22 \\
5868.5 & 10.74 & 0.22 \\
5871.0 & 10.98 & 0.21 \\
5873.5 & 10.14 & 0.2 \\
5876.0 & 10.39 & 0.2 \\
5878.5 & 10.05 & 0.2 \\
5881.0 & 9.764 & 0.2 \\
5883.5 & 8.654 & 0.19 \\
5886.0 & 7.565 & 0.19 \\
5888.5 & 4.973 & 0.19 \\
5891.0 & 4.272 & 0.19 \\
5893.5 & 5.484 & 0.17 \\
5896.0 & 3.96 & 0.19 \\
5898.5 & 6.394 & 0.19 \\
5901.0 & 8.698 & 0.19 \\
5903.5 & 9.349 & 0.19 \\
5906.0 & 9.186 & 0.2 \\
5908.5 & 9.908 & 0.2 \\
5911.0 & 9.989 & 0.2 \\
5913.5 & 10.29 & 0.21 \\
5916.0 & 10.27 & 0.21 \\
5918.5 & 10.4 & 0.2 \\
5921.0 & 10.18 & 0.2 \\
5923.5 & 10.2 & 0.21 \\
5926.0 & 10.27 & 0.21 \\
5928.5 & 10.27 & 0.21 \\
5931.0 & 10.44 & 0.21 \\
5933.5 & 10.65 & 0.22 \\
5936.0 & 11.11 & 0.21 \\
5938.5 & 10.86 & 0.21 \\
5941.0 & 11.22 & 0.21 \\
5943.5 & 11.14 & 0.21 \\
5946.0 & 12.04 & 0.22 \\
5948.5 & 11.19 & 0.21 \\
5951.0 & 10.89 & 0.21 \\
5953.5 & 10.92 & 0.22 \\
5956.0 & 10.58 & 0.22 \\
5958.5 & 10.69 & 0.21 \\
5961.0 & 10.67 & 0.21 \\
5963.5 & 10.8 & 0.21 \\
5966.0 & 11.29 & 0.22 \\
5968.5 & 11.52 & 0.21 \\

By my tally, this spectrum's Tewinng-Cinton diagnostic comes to 50.9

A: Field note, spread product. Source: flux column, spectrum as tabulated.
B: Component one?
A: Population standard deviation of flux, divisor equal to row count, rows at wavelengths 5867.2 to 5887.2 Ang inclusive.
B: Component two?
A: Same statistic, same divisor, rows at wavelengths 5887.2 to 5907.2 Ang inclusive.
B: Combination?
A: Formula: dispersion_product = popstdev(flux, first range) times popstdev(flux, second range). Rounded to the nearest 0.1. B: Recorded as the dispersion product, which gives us 2.2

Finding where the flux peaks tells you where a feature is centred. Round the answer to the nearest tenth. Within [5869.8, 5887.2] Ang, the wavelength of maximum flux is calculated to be 5871.0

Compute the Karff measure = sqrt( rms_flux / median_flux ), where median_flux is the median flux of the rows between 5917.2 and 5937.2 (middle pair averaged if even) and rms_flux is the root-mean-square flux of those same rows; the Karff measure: 1.01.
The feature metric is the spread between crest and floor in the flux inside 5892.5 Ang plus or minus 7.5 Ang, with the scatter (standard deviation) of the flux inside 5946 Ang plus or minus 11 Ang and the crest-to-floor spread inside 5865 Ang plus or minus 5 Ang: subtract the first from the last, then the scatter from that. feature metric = -2.6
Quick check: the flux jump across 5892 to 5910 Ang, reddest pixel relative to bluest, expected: 4.4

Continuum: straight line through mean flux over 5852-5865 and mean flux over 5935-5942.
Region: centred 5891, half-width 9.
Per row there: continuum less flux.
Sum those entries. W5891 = 36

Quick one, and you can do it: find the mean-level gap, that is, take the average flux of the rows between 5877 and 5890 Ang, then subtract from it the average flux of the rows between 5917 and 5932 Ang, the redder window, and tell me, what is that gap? -2.1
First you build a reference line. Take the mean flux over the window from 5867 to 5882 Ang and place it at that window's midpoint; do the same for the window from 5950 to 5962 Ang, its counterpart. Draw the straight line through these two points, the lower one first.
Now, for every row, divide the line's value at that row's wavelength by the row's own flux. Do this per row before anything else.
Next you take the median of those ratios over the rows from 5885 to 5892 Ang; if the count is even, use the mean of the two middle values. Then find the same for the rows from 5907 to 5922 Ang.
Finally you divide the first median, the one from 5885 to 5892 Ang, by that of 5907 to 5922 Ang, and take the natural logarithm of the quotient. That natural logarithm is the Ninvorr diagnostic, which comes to 0.71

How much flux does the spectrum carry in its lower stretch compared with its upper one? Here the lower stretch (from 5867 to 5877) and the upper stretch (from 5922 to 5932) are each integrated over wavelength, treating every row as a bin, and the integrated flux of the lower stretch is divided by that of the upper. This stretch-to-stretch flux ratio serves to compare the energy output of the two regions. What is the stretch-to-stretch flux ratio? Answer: 1.03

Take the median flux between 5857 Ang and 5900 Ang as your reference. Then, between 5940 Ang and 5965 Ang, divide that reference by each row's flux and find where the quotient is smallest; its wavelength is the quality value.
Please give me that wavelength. 5946.0 Ang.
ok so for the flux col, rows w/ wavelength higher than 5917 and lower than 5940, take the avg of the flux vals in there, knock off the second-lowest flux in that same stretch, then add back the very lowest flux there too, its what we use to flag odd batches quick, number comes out 10.5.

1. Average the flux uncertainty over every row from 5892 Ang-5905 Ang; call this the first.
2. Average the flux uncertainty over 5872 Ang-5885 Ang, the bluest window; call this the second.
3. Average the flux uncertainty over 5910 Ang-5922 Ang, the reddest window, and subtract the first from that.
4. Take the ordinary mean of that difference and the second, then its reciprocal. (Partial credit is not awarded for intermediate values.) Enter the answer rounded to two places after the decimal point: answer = 9.26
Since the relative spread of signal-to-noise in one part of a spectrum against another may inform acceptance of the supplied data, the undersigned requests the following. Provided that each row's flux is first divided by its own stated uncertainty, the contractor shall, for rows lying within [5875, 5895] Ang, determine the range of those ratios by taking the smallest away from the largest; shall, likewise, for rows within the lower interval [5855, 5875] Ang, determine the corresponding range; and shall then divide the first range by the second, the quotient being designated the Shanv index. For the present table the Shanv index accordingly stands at 4.7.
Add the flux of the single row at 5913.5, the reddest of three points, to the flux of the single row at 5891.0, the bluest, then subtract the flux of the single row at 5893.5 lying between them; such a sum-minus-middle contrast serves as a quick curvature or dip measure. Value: 9.1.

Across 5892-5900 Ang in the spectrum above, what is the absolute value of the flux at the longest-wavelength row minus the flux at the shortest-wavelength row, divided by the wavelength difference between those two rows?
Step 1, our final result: 0.18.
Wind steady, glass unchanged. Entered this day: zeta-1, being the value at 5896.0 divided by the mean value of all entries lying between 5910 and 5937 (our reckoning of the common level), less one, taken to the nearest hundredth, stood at -0.62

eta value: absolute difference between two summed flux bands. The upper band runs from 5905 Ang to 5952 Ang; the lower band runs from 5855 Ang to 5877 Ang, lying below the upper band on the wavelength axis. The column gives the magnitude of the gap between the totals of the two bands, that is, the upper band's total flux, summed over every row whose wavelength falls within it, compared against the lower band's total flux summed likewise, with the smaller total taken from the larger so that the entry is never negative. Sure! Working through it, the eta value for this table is 104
